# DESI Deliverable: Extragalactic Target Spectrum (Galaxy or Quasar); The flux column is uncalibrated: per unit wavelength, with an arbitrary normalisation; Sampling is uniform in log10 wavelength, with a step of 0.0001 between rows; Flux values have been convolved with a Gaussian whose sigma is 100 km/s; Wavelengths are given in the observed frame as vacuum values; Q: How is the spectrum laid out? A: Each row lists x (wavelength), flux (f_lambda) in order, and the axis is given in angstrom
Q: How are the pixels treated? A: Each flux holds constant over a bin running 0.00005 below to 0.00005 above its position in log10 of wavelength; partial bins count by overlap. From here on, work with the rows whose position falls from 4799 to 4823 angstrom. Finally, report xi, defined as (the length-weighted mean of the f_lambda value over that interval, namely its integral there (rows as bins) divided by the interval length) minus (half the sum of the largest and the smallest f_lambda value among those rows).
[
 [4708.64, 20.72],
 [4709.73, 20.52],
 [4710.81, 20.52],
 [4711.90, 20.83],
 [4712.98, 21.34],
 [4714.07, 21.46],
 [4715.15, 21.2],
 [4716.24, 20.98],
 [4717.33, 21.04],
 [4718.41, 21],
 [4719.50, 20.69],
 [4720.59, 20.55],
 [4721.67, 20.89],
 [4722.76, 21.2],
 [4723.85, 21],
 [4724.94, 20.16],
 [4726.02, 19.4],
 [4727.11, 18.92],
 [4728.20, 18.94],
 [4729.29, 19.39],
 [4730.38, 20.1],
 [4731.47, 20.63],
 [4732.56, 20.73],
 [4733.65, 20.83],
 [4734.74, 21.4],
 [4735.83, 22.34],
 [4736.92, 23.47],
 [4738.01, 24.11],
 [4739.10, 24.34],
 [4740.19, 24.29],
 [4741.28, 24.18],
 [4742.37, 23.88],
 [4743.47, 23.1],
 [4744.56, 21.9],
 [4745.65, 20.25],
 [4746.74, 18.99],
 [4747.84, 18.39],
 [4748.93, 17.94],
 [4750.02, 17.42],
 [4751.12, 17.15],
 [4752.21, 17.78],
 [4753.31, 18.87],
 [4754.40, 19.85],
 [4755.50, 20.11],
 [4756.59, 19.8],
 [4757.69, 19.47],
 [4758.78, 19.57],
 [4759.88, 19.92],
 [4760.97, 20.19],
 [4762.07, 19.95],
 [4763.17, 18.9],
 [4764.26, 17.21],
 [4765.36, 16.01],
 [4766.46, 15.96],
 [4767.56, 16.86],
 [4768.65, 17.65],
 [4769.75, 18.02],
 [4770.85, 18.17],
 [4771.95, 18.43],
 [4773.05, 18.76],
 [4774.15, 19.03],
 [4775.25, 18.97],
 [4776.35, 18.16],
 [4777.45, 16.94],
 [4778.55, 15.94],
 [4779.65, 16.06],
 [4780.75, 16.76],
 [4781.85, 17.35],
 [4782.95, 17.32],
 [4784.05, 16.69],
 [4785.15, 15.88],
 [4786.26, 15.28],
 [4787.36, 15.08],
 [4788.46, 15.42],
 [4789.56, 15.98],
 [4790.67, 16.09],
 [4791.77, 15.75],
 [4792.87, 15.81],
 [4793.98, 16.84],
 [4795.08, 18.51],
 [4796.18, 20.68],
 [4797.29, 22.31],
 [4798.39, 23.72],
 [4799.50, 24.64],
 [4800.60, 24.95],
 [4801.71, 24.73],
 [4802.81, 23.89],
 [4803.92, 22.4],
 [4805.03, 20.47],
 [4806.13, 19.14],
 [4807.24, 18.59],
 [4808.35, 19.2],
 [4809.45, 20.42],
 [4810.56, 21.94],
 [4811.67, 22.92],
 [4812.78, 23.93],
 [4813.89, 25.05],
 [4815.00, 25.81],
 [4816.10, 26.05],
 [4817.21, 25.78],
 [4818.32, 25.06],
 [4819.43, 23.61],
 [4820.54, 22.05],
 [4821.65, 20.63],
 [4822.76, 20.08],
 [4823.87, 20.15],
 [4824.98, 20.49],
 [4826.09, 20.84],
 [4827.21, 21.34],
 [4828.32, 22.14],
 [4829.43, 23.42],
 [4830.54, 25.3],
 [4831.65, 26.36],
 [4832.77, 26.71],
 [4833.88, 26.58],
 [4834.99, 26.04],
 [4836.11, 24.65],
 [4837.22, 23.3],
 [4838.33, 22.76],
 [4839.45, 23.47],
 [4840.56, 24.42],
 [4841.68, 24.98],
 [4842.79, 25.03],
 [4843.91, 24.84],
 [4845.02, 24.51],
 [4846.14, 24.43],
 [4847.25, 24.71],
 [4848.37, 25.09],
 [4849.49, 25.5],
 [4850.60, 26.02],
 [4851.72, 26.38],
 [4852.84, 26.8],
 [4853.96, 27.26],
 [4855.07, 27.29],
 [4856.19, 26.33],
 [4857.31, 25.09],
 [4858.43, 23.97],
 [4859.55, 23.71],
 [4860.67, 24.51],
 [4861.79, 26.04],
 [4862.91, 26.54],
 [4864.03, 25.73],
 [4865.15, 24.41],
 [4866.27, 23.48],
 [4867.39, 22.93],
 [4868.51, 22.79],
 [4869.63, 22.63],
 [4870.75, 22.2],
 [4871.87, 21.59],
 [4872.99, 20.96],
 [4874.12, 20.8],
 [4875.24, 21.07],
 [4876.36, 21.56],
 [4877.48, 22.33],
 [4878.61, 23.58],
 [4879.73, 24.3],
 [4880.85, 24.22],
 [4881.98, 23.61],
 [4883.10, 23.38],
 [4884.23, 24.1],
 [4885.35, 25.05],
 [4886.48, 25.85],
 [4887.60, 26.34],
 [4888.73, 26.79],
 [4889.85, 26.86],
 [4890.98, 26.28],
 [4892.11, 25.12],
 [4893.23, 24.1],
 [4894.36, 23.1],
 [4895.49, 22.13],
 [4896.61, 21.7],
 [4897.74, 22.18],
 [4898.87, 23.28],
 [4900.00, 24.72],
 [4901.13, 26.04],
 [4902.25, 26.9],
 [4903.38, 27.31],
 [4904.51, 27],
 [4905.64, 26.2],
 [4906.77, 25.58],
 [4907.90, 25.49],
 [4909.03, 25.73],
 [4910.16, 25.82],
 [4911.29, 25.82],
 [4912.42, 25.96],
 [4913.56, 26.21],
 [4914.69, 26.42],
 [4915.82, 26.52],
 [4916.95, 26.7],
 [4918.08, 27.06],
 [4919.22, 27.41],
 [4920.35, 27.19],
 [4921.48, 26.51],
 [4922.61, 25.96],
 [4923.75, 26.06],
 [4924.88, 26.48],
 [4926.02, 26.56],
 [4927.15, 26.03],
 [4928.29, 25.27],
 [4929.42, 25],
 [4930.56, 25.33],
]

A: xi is 0.5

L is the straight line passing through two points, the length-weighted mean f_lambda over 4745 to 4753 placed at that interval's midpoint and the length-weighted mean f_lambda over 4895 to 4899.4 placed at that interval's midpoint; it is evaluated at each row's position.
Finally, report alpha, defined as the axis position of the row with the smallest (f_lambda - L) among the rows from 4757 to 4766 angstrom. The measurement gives 4765.36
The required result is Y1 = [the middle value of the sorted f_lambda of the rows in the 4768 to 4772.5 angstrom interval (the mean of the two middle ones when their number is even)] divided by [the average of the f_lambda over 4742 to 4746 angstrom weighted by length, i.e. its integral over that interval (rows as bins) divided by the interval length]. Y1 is 0.81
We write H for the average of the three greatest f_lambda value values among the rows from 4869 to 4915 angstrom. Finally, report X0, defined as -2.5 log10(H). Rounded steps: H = 27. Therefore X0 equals -3.58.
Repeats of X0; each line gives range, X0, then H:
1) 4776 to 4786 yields -3.11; 18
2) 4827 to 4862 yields -3.58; 27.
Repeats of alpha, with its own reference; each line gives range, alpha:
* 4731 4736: 4731.47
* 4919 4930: 4929.42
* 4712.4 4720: 4719.50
